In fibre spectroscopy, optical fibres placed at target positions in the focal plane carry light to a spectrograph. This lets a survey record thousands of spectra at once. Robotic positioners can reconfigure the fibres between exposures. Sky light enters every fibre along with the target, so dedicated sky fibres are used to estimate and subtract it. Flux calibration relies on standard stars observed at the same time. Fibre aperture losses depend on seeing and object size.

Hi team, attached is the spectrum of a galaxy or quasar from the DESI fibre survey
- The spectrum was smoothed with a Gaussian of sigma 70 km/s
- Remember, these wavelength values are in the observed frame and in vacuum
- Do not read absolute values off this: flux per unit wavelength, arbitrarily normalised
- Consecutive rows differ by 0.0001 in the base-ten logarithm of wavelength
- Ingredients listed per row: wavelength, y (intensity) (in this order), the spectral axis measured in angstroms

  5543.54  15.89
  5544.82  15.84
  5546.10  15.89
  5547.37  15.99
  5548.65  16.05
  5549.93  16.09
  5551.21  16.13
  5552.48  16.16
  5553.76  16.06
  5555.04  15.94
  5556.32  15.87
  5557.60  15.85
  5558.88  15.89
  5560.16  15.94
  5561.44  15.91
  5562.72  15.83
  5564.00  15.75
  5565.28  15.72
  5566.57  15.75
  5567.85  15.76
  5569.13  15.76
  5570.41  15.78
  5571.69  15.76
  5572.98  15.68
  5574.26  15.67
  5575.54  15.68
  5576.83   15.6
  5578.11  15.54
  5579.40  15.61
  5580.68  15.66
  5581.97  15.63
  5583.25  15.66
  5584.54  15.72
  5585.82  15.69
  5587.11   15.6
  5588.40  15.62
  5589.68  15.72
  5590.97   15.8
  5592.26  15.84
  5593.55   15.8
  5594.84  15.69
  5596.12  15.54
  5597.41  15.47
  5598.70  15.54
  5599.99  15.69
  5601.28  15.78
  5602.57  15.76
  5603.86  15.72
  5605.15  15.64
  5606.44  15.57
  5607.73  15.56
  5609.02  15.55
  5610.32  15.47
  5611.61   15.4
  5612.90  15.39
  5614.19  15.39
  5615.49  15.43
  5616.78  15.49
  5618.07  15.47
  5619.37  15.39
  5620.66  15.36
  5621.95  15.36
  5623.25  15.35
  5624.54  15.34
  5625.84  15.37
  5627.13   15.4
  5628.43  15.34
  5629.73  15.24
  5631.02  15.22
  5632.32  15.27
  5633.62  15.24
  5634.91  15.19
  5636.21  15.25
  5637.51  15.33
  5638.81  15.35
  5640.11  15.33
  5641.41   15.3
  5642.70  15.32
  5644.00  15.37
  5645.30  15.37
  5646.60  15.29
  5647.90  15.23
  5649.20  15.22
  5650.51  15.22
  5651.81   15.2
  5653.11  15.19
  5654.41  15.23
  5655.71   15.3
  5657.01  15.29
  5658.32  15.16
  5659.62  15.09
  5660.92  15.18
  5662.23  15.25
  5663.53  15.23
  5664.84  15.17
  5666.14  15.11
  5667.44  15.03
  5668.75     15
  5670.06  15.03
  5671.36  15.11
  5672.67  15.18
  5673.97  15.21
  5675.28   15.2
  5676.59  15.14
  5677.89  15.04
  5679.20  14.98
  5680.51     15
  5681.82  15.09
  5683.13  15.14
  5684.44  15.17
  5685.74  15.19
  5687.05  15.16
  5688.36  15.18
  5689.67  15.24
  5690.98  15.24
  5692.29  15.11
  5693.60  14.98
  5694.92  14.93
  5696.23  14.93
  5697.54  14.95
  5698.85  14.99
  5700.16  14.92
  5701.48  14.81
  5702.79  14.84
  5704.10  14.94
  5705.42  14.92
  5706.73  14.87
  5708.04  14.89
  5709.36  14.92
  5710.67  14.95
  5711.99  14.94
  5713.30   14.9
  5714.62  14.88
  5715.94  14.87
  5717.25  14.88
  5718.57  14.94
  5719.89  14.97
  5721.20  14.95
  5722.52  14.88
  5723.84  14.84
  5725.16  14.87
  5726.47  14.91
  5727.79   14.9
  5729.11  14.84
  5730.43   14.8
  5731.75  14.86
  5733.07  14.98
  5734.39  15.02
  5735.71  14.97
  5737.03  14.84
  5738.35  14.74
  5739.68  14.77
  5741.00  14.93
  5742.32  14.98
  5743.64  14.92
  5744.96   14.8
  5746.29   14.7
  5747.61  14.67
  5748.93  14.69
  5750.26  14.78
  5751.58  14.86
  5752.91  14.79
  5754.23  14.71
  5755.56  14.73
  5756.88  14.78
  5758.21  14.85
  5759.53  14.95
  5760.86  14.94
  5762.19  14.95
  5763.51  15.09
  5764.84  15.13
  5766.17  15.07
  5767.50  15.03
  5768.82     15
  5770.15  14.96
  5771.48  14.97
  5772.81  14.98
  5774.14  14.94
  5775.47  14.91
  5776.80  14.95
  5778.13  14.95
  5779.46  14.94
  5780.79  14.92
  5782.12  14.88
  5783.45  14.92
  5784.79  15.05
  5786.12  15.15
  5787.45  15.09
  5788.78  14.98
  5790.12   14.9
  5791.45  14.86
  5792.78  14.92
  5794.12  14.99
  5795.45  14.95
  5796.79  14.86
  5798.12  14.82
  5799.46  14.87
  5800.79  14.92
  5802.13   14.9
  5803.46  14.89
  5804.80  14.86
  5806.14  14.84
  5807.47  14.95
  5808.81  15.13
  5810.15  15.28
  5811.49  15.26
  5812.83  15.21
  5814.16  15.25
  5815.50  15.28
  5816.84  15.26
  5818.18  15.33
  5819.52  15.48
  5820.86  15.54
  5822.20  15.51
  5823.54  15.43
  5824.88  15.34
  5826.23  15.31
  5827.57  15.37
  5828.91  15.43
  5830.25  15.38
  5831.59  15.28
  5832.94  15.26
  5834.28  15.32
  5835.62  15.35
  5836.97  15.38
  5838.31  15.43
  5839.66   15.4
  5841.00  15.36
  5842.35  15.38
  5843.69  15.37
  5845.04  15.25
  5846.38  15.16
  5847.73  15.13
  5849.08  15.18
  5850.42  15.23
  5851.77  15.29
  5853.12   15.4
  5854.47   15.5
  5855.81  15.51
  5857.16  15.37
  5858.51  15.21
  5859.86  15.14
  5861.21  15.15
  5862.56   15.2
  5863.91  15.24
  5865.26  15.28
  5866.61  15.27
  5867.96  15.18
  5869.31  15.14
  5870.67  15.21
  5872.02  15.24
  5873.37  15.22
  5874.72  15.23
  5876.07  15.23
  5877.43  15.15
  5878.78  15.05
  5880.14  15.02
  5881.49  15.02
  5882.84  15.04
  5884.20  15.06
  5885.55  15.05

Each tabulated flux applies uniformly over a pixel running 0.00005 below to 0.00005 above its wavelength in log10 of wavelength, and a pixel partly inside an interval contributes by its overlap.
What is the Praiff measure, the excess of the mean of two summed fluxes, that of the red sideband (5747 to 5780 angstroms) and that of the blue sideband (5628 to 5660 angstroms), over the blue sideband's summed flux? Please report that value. -4.5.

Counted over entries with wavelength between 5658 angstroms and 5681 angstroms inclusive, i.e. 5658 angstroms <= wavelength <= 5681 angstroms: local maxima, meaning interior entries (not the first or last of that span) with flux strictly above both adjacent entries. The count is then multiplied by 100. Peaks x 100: 200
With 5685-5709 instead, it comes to 200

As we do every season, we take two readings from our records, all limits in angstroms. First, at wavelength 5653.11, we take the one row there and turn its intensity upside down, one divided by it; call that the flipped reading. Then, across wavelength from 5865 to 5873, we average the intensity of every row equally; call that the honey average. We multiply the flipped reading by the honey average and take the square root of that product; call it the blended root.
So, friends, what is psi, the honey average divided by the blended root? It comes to 15.2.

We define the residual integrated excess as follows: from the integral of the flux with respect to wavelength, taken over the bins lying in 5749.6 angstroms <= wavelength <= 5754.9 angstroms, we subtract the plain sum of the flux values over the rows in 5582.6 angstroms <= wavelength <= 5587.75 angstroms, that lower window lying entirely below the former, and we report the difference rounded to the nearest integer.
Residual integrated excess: 16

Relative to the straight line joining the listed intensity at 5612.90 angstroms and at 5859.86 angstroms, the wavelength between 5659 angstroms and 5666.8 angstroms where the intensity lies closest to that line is 5662.23 angstroms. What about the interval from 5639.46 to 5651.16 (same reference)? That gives 5644.00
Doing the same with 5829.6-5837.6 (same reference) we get 5832.94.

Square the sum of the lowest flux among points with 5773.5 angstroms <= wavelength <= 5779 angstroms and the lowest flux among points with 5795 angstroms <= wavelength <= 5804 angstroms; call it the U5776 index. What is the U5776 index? 884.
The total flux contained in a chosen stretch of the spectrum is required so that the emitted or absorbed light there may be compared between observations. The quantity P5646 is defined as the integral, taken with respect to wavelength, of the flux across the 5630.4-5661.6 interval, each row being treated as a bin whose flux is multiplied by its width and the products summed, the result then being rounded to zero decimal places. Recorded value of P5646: 476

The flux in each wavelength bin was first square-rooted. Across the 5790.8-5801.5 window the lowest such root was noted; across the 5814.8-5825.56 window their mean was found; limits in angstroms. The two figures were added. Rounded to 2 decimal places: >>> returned 7.77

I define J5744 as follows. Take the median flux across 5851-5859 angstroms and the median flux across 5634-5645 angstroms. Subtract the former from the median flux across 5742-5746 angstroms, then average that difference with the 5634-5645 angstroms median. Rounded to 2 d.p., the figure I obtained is 7.43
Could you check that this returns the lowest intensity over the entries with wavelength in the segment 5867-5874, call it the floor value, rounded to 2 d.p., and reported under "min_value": 15.14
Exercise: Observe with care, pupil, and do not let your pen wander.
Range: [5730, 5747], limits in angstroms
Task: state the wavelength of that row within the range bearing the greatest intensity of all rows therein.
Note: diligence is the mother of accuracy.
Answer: 5734.39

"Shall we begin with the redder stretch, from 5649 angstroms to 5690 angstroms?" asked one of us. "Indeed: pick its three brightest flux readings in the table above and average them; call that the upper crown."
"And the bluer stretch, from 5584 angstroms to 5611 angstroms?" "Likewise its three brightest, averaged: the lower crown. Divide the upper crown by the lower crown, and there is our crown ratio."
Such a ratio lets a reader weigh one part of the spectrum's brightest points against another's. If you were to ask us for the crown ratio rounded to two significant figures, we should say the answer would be 0.97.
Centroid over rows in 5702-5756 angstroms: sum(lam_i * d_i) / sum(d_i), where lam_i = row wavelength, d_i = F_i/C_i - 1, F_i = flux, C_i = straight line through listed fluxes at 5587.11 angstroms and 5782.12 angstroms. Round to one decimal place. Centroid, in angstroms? 5728.4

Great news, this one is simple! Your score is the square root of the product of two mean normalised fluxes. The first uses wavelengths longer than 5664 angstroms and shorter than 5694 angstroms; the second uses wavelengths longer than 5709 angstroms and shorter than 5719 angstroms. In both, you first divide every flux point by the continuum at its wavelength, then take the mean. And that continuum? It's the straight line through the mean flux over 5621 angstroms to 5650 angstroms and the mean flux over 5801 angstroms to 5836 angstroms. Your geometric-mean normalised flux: 0.982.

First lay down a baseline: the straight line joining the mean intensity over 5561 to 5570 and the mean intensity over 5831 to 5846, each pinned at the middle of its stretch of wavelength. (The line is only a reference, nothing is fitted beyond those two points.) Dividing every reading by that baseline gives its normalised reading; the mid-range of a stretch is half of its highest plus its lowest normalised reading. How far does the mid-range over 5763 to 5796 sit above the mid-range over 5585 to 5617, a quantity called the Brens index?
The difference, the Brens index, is -0.020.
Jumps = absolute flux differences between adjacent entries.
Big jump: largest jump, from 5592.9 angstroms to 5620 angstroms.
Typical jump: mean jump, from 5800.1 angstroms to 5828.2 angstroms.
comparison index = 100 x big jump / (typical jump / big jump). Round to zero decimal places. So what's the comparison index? 36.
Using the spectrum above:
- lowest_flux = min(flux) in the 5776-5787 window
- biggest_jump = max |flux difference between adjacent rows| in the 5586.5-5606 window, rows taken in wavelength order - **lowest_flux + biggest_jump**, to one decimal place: 15.0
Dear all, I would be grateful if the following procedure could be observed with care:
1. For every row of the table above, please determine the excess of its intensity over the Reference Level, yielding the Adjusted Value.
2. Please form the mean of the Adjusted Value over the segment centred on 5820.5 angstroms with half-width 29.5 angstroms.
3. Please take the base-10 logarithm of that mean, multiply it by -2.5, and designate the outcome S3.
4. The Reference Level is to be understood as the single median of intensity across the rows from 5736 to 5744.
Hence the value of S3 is 1.2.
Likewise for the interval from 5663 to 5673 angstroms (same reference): 1.6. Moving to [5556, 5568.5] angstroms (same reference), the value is 0.1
